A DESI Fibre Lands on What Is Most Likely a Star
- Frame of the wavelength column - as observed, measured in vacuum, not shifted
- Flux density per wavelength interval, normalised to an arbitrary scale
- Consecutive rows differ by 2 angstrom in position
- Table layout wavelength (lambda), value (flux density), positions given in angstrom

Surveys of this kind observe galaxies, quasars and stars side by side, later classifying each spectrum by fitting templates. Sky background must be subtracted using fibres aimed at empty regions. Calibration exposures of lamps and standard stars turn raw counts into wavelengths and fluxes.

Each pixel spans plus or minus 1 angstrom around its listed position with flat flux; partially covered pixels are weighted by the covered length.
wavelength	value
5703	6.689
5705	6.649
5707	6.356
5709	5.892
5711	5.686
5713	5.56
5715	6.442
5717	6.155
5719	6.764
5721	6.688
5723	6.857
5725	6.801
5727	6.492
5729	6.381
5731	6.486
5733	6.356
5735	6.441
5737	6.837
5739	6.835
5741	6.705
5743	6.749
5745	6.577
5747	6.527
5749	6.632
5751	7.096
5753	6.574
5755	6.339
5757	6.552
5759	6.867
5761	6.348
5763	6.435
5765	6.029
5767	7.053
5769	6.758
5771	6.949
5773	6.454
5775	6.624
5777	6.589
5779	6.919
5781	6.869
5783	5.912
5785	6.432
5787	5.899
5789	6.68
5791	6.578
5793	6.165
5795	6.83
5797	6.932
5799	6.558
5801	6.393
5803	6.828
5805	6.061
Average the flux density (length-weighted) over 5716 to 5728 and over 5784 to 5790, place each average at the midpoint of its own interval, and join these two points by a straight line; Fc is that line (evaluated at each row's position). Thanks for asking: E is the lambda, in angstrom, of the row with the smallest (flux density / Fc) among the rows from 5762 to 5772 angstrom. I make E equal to 5765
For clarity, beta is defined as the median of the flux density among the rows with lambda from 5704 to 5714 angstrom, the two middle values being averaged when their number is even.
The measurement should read 5.89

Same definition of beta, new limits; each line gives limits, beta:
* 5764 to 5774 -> 6.76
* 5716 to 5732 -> 6.59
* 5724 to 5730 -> 6.49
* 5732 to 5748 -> 6.64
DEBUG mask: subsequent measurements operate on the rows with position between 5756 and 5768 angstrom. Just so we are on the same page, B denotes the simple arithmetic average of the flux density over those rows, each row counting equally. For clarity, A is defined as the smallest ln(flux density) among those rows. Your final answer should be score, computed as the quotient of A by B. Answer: 0.274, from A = 1.80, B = 6.55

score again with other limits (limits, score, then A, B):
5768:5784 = 0.268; 1.78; 6.63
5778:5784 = 0.271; 1.78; 6.57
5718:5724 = 0.281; 1.90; 6.77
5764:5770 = 0.272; 1.80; 6.61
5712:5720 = 0.275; 1.72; 6.23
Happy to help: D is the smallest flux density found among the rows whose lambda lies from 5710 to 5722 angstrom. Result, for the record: 5.56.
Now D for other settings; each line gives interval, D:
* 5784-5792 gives 5.899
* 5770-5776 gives 6.454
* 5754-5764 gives 6.339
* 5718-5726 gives 6.688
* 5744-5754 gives 6.527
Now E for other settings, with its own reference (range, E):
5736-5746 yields 5745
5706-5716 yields 5713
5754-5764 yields 5755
